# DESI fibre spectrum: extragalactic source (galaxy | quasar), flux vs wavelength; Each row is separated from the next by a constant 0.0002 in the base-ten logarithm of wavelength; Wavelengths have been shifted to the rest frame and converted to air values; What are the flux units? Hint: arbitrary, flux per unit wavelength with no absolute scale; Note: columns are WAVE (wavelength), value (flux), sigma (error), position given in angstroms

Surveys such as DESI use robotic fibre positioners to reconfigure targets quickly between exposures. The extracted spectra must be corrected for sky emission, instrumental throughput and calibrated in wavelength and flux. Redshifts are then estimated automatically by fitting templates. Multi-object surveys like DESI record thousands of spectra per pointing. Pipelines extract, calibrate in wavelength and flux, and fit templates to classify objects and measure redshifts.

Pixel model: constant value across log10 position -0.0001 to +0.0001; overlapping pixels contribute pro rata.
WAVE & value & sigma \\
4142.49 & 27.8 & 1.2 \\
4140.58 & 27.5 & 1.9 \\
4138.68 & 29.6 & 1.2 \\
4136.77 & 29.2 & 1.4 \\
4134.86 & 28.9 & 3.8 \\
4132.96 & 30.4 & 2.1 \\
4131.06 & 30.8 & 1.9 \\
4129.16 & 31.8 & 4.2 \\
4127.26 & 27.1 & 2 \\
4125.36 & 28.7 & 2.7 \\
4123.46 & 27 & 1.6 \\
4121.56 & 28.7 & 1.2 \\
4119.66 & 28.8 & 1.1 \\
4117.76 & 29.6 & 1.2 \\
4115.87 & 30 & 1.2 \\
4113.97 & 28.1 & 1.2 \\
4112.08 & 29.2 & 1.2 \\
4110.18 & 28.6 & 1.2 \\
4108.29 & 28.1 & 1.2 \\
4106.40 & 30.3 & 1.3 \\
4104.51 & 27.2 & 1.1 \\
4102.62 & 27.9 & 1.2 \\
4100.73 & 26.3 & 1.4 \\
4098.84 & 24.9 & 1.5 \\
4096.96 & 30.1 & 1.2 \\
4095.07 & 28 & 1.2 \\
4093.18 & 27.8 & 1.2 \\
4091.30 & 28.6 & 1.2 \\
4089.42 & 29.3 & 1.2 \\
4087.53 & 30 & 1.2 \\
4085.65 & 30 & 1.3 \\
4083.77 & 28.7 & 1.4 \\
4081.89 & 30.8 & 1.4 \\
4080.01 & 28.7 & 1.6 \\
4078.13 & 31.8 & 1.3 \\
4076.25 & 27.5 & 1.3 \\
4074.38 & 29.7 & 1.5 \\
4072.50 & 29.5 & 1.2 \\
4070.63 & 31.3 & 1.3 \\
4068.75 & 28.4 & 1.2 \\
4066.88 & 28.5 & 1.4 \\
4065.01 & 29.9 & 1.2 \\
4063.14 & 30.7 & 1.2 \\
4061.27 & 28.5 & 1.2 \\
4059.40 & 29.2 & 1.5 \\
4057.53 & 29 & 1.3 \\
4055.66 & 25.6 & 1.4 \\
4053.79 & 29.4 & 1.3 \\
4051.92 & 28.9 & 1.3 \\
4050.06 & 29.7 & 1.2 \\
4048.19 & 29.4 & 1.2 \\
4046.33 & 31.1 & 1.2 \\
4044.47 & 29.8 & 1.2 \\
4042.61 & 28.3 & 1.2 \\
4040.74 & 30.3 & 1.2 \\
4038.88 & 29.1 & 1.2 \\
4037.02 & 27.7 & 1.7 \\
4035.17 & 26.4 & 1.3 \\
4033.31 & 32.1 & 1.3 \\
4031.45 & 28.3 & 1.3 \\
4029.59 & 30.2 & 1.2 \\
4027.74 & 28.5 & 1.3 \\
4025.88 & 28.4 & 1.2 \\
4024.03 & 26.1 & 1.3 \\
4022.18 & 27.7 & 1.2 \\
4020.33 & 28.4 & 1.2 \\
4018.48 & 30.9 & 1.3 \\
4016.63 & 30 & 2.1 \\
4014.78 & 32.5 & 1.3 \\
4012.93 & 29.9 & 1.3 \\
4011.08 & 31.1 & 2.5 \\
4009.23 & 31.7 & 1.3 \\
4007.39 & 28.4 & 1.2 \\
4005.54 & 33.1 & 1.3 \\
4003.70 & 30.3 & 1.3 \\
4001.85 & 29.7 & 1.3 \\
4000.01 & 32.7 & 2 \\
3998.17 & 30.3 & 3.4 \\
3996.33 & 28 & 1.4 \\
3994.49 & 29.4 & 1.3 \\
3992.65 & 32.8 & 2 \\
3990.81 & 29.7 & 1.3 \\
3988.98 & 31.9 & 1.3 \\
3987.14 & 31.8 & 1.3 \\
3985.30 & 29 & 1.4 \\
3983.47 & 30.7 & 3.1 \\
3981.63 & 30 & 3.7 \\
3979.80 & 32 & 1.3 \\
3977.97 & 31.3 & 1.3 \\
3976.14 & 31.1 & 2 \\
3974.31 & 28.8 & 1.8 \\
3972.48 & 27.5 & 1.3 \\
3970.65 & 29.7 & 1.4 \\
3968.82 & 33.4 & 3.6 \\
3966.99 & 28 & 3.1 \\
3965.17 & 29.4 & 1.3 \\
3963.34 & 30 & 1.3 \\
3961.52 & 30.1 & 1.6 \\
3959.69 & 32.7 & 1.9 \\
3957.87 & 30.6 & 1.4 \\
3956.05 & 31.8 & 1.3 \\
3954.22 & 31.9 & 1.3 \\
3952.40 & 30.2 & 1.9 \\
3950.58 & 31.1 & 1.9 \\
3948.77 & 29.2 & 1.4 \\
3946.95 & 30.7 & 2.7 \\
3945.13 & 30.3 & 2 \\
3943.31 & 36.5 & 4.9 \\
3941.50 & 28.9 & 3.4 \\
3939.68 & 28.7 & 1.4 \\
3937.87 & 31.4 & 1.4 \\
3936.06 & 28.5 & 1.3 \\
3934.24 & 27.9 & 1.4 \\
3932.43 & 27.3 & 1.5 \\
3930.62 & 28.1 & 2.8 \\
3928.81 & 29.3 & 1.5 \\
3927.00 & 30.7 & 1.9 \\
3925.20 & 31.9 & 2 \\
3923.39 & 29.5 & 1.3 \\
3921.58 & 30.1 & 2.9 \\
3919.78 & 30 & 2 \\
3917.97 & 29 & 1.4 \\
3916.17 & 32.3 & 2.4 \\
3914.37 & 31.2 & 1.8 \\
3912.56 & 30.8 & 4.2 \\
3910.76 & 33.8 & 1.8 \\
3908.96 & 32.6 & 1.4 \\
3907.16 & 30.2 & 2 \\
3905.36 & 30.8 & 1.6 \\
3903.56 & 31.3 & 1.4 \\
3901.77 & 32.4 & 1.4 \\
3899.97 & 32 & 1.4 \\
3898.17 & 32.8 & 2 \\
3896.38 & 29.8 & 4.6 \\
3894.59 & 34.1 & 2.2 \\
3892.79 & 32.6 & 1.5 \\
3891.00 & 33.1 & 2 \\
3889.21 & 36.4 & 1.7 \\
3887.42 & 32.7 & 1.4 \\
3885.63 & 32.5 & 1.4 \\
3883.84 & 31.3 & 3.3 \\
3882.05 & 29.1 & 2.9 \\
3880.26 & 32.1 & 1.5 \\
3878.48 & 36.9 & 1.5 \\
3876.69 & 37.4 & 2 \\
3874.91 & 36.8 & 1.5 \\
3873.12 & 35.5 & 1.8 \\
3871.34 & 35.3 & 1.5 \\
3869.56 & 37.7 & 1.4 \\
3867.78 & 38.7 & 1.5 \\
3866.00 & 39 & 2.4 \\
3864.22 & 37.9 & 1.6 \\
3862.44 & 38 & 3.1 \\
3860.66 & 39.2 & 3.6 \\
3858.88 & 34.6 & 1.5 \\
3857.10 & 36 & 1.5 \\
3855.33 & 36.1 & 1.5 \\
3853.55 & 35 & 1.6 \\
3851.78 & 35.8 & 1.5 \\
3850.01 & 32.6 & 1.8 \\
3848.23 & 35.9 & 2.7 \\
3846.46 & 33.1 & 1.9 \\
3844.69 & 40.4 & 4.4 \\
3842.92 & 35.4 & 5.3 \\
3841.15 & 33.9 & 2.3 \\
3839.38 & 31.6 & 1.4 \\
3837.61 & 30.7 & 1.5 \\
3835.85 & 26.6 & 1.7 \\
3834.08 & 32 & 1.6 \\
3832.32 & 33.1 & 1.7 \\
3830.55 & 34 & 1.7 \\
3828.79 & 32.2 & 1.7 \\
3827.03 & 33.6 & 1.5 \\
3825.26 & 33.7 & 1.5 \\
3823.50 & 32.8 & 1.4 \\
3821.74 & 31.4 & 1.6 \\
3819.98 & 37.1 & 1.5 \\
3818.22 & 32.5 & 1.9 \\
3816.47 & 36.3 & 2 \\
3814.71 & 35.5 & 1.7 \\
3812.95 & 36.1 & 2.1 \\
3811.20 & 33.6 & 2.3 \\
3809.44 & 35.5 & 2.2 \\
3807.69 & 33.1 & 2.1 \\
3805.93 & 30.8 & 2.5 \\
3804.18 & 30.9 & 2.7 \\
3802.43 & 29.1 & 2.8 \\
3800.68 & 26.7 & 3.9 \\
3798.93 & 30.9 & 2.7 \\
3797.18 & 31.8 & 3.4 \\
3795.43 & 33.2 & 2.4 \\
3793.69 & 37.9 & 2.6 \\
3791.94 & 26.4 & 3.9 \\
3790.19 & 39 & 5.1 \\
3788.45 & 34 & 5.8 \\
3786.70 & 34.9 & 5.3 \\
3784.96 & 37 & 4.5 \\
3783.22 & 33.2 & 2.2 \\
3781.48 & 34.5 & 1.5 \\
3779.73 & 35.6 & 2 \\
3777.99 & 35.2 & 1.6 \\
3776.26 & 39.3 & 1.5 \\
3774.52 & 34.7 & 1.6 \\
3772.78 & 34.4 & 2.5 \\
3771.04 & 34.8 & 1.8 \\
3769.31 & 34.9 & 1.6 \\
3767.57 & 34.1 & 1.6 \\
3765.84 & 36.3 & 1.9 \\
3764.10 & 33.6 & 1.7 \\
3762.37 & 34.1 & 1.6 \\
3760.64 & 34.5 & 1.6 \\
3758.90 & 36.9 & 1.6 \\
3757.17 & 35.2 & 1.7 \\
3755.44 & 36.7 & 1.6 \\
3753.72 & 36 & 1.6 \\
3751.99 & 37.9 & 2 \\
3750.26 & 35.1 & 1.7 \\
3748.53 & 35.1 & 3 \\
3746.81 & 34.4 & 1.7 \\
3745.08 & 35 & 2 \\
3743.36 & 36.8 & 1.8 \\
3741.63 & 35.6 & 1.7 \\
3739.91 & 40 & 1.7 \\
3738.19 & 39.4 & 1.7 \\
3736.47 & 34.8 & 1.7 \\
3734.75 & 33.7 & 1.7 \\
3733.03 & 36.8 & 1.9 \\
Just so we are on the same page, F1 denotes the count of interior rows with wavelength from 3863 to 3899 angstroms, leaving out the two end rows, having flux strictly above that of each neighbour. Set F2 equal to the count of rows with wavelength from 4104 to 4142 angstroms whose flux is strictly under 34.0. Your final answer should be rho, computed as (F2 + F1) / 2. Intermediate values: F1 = 4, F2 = 20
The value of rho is 12.0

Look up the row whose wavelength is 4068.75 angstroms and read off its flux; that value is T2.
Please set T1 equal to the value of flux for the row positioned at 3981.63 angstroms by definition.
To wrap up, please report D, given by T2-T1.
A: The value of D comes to -2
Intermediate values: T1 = 30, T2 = 28.4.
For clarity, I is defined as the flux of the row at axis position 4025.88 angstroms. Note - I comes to 28.4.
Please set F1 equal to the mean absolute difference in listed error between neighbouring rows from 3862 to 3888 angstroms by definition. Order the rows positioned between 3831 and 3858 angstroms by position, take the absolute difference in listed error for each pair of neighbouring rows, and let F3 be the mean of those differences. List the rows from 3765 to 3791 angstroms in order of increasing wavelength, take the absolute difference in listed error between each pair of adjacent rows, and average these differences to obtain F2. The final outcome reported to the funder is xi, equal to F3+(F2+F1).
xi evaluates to 1.92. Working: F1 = 0.62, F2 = 0.59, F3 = 0.71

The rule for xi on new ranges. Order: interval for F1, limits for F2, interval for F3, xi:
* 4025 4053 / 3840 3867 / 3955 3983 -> 1.74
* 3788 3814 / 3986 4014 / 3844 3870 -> 1.95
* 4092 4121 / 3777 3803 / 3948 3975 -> 1.51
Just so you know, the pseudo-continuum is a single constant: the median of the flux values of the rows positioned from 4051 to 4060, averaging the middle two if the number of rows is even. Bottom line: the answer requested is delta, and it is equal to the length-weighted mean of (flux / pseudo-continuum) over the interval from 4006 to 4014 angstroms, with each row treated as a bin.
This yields 1.05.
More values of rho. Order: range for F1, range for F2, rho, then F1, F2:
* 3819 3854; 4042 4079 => 12.5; 5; 20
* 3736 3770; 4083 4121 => 13.0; 6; 20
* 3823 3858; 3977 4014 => 13.0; 6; 20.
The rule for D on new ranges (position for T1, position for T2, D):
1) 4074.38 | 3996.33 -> -2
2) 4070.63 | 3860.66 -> 8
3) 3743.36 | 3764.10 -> -3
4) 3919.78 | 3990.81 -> 0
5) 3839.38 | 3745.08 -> 3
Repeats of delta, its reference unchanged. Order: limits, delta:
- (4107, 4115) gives 0.99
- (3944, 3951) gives 1.05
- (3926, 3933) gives 1.00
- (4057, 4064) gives 1.01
